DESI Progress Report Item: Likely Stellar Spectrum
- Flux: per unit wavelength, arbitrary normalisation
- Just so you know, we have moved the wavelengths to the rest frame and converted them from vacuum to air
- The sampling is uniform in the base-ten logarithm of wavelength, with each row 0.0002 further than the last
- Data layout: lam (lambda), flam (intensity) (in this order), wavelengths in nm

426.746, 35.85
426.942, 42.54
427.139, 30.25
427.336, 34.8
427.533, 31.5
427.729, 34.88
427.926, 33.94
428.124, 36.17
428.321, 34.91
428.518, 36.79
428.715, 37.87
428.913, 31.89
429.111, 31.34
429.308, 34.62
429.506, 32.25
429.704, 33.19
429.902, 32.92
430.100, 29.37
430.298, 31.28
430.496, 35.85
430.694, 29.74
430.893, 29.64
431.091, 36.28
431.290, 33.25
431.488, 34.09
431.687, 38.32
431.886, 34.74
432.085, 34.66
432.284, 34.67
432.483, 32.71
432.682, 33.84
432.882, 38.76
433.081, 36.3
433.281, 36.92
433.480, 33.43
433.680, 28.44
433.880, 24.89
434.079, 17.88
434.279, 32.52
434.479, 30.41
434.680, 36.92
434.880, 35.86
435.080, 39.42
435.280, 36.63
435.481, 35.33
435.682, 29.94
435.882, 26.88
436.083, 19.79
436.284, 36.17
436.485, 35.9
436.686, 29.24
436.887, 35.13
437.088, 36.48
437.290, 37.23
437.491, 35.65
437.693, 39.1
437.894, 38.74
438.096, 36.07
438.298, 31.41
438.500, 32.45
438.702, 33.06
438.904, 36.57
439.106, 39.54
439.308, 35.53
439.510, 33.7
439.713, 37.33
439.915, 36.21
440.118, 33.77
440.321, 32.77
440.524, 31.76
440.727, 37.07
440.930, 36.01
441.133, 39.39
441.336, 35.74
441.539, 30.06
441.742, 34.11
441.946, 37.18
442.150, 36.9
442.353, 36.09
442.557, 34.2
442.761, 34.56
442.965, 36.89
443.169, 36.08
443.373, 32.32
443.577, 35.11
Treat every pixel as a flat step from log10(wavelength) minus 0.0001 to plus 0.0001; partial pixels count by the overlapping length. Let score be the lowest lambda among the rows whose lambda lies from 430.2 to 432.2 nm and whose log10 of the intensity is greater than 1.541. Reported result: 430.496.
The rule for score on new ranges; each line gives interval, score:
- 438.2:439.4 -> 438.904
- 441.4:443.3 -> 441.946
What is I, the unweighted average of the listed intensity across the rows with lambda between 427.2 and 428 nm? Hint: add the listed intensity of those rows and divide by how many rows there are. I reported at 33.8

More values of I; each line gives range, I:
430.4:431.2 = 32.9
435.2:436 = 32.2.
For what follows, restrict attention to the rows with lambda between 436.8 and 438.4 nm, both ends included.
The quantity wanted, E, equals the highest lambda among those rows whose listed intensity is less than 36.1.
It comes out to 438.298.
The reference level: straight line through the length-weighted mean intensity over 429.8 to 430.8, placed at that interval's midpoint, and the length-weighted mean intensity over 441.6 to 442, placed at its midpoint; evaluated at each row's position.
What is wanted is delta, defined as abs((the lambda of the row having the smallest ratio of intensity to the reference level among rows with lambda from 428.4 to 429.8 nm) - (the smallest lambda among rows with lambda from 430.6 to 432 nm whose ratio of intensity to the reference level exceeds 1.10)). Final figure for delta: 1.98 nm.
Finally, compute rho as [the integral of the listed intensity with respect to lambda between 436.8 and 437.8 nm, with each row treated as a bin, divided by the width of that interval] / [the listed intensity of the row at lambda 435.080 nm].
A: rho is 0.93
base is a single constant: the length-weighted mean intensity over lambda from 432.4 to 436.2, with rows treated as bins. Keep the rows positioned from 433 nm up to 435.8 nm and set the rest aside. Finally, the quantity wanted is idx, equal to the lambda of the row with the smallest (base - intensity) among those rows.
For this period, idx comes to 435.080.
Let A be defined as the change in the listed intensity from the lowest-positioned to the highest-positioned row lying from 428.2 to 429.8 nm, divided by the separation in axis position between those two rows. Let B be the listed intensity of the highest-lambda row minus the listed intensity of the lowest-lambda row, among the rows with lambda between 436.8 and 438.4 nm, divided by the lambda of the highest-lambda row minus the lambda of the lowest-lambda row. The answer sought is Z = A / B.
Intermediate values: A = -1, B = -2.6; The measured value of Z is 0.5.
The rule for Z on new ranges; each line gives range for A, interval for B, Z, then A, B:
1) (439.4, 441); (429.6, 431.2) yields 0.7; 2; 2.2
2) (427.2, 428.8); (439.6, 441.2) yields 1.5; 2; 1.5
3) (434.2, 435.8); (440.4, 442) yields -0.5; -2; 3.8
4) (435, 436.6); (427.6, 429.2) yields 1.0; -3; -2.6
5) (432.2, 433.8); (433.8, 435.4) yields -0.5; -4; 8.4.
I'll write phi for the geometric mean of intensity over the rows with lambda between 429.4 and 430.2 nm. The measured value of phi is 32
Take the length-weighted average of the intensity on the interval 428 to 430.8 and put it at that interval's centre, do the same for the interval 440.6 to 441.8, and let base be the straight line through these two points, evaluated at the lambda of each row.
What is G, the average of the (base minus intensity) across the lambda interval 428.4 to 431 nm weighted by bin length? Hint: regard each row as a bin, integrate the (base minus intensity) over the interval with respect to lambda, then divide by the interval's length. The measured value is 0.6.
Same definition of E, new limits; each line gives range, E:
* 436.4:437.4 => 436.887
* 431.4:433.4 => 432.682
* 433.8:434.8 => 434.479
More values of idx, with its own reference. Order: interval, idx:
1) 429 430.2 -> 429.308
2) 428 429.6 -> 428.715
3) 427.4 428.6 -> 428.518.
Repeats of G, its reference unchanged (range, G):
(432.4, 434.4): 2.6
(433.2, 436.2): 3.3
